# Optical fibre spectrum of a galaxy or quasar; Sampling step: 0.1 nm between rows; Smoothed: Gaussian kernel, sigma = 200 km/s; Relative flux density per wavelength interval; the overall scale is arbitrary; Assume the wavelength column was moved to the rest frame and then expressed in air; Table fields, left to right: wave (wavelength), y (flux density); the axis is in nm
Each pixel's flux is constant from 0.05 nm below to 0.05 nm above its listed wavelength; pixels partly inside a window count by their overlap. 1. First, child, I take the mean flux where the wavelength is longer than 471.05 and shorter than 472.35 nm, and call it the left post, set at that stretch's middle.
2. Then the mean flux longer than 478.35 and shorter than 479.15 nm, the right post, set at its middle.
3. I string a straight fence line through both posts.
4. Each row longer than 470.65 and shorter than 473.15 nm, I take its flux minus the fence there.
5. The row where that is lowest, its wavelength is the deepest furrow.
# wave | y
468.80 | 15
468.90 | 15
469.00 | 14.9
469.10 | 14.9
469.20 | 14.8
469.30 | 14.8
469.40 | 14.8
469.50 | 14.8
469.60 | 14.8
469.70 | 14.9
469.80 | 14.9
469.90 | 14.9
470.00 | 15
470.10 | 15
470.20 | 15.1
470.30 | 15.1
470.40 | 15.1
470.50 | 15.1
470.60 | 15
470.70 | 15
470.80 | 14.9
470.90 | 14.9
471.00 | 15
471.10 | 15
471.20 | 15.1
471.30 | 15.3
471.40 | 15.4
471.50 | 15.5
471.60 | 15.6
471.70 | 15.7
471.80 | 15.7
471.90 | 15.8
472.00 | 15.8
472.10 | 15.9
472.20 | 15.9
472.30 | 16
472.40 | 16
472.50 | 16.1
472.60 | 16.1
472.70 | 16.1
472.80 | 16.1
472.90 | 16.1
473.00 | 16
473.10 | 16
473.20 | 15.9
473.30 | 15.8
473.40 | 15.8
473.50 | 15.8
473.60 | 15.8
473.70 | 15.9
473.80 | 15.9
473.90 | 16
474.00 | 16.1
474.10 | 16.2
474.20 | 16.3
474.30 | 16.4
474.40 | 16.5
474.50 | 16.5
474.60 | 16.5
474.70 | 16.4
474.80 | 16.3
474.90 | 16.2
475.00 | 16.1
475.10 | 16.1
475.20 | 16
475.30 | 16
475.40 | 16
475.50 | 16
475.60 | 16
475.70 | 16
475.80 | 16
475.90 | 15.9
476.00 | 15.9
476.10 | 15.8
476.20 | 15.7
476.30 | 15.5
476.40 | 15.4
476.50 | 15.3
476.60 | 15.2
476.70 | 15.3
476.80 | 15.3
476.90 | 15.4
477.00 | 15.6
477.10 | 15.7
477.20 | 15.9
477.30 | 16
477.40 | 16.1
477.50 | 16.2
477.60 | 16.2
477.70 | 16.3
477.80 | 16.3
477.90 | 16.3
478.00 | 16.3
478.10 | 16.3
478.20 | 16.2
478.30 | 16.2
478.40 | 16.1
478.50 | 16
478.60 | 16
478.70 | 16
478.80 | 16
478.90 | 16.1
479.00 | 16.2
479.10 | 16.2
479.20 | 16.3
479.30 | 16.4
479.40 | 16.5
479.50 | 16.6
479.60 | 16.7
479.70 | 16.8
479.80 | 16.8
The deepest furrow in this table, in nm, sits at 470.90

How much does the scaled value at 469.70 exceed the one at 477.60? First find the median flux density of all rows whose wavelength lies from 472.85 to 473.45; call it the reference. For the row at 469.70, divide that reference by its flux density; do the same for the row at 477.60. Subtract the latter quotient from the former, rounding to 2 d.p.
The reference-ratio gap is 0.09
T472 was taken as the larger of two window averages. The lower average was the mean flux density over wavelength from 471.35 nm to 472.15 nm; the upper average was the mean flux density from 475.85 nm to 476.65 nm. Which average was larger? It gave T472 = 15.7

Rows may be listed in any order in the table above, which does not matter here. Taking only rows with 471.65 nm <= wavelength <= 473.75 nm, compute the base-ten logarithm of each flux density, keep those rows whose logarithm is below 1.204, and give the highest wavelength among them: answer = 473.70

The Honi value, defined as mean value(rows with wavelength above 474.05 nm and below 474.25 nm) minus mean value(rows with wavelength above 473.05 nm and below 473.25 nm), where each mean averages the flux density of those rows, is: 0.30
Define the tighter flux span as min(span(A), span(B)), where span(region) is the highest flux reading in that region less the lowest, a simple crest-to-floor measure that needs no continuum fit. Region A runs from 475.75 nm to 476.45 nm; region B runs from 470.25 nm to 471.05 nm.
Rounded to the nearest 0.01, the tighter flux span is 0.20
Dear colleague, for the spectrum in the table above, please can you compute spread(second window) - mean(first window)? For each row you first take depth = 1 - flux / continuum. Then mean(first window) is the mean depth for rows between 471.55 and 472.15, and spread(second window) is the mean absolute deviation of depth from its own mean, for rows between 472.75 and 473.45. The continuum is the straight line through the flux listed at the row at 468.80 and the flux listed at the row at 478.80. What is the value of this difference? 0.04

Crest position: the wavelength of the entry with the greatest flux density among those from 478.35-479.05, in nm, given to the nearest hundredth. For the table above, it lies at 479.00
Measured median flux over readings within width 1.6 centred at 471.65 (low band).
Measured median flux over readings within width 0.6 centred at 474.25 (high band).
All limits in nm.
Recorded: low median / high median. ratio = 0.96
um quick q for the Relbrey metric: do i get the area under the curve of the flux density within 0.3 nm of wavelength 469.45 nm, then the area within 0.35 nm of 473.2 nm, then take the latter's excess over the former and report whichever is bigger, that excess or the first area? 8.9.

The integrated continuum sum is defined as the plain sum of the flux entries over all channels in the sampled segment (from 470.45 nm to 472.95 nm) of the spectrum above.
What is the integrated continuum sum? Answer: 389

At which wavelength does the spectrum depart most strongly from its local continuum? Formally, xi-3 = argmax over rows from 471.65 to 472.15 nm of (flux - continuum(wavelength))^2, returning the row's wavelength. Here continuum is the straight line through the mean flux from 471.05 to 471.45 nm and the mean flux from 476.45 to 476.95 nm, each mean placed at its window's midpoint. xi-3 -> 472.10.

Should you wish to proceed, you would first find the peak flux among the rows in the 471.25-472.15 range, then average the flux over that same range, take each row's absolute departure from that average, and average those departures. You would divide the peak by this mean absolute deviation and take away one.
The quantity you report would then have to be 97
